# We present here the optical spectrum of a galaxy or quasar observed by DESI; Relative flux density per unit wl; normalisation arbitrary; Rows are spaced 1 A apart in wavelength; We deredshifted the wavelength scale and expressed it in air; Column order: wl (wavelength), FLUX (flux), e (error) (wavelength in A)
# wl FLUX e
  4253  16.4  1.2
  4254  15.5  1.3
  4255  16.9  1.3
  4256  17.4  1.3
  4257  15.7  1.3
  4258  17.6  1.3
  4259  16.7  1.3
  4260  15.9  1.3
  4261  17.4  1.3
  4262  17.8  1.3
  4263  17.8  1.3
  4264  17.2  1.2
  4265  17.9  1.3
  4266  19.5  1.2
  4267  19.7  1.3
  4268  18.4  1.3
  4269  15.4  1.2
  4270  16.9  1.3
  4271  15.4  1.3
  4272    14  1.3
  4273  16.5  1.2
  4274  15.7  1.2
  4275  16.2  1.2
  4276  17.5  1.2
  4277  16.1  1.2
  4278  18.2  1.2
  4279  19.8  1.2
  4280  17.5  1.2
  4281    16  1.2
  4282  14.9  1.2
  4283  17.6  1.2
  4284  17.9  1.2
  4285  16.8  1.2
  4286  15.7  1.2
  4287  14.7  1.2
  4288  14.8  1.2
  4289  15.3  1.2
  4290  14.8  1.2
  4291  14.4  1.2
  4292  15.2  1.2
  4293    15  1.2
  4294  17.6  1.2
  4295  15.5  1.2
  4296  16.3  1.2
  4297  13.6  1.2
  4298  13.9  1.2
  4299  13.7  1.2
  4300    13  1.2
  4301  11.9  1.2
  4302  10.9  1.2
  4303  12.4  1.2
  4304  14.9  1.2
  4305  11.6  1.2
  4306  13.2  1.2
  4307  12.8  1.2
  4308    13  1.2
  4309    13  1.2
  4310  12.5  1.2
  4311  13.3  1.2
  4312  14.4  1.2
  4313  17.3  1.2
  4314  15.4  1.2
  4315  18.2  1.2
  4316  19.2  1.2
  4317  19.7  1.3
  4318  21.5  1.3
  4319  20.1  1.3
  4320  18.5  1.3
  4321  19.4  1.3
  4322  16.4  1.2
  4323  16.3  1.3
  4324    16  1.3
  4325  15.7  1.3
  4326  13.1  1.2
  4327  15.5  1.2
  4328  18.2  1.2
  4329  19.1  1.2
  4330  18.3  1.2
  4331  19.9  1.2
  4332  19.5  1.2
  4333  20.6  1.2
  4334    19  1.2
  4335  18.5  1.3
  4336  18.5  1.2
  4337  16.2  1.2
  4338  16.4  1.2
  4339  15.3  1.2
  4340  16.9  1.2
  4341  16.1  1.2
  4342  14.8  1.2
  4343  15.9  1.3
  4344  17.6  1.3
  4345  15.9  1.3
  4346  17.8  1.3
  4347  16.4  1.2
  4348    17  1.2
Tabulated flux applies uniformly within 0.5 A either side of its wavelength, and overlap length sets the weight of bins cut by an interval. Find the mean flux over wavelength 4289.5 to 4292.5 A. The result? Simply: 14.8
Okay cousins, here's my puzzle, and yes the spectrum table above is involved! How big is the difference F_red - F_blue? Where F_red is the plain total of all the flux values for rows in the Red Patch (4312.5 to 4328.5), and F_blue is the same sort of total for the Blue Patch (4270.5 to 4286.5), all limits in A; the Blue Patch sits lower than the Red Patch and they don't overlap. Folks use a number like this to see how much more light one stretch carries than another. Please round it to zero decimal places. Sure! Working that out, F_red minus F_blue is 15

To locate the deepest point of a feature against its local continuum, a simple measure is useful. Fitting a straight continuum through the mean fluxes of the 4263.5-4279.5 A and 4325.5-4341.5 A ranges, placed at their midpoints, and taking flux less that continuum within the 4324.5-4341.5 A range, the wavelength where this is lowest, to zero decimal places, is 4326 A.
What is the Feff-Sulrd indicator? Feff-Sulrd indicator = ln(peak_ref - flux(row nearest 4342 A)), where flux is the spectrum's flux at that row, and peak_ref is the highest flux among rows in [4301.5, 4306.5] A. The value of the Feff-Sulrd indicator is -2.3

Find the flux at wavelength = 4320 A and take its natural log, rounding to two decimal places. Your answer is 2.92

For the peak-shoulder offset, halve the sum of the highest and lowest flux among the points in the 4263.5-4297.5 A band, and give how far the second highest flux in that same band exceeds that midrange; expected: 3.0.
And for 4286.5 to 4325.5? 3.9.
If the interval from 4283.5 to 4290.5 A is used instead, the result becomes 0.5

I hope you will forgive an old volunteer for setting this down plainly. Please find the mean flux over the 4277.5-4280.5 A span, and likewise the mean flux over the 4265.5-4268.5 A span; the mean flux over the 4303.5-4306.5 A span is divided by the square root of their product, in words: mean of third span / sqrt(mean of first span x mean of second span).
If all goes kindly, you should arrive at 0.70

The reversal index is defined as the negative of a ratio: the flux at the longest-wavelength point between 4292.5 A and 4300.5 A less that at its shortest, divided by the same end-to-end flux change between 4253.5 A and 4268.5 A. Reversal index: 0.7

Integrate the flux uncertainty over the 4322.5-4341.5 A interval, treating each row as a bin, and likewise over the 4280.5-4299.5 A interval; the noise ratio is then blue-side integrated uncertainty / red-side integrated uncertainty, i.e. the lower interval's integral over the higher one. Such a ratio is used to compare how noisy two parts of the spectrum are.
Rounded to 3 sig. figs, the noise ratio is 0.983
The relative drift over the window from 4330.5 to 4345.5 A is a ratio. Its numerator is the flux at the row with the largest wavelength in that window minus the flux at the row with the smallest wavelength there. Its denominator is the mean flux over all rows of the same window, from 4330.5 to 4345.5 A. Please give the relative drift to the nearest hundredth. -0.23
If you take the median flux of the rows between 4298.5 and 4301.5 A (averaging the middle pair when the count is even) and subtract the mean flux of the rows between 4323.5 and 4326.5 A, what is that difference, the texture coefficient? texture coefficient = -2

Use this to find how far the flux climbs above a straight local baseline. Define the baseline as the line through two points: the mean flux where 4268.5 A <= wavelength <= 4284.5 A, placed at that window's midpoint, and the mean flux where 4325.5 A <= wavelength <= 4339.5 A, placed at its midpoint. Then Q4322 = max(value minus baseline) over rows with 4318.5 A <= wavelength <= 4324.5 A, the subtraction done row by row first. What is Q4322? 3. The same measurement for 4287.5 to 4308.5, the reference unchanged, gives 1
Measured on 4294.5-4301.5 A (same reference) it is -1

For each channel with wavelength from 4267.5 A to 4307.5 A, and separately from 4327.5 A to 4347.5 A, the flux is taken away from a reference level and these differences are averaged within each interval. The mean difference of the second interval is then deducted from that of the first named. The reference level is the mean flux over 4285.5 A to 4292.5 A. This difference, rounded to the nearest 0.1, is 2.2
